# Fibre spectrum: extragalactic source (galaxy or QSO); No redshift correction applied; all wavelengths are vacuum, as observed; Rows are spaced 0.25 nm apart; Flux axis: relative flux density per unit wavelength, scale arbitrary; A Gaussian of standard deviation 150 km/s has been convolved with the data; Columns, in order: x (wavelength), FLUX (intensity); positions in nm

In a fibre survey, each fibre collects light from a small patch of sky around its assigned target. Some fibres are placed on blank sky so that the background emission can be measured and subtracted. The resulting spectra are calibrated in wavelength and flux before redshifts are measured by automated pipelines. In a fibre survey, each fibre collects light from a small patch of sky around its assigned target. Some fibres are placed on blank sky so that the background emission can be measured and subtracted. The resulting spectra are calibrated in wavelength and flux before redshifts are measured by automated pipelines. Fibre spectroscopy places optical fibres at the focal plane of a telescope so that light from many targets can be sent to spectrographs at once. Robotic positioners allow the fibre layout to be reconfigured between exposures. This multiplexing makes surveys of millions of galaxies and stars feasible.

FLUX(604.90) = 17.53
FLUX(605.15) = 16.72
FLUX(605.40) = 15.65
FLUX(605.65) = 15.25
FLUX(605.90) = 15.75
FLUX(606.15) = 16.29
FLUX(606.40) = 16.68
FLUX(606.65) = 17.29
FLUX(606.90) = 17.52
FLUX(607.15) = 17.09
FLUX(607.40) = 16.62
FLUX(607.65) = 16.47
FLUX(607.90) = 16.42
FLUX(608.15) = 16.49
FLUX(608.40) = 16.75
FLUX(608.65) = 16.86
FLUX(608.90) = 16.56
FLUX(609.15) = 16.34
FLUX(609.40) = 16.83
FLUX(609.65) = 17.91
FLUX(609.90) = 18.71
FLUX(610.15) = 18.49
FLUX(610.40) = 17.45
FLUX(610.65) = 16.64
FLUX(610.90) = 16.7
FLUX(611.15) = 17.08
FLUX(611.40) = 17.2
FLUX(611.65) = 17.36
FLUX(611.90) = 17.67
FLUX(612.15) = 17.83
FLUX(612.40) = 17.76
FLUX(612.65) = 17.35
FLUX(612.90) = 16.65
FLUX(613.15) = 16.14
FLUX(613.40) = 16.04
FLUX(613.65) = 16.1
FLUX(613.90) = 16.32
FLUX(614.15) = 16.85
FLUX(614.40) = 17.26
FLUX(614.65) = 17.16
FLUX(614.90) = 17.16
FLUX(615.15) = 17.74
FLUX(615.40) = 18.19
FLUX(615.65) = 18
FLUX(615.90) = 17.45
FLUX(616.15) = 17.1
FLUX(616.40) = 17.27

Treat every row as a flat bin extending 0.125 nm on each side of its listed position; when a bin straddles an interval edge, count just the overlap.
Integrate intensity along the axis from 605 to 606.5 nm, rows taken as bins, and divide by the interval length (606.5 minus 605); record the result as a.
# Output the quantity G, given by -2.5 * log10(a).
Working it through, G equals -3.015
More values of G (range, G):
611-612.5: -3.105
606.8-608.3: -3.060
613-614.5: -3.040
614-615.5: -3.099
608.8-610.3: -3.107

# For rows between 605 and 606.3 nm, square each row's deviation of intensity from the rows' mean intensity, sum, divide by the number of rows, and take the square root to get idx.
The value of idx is 0.52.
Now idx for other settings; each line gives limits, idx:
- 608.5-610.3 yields 0.90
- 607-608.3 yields 0.25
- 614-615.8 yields 0.46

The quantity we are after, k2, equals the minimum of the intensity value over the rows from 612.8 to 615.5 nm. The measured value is 16.04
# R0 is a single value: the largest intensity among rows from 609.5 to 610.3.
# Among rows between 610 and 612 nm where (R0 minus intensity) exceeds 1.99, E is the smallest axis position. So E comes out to 610.65 nm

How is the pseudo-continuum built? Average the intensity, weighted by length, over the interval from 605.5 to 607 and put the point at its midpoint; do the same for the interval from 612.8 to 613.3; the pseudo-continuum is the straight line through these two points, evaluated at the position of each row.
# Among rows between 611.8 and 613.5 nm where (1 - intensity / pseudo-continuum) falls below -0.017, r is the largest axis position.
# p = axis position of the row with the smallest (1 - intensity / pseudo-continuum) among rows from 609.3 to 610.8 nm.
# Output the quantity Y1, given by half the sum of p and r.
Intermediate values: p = 609.90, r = 612.90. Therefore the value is 611.40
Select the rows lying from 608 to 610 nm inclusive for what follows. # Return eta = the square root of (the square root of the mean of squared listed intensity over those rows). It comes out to 4.13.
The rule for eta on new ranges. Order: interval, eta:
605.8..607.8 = 4.09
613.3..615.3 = 4.10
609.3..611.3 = 4.18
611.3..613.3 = 4.15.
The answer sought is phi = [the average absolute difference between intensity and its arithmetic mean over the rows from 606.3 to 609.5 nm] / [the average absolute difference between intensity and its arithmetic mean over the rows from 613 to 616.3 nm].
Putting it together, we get 0.47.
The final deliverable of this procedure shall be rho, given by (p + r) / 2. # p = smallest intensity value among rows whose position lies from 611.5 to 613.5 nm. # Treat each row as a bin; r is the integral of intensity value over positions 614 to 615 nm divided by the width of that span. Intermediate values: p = 16.04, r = 17.1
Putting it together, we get 16.6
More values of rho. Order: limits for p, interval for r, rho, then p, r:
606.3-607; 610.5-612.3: 17.0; 16.68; 17.2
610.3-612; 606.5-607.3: 16.9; 16.64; 17.3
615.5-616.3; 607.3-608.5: 16.8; 17.1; 16.5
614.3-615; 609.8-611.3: 17.3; 17.16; 17.5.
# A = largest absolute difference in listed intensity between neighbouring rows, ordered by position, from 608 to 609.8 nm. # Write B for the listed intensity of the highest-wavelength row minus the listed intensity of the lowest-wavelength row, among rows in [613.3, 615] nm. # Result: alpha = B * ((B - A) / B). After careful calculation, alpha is 0.0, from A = 1.08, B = 1.1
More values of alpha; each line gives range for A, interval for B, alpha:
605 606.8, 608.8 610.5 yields -0.2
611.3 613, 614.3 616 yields -0.5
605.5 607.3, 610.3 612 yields -0.4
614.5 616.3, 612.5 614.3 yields -1.1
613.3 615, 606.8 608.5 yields -1.3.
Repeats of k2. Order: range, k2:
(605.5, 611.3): 15.25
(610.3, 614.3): 16.04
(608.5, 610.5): 16.34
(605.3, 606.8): 15.25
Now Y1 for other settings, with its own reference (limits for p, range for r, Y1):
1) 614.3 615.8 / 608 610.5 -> 612.90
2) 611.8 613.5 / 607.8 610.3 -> 611.15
